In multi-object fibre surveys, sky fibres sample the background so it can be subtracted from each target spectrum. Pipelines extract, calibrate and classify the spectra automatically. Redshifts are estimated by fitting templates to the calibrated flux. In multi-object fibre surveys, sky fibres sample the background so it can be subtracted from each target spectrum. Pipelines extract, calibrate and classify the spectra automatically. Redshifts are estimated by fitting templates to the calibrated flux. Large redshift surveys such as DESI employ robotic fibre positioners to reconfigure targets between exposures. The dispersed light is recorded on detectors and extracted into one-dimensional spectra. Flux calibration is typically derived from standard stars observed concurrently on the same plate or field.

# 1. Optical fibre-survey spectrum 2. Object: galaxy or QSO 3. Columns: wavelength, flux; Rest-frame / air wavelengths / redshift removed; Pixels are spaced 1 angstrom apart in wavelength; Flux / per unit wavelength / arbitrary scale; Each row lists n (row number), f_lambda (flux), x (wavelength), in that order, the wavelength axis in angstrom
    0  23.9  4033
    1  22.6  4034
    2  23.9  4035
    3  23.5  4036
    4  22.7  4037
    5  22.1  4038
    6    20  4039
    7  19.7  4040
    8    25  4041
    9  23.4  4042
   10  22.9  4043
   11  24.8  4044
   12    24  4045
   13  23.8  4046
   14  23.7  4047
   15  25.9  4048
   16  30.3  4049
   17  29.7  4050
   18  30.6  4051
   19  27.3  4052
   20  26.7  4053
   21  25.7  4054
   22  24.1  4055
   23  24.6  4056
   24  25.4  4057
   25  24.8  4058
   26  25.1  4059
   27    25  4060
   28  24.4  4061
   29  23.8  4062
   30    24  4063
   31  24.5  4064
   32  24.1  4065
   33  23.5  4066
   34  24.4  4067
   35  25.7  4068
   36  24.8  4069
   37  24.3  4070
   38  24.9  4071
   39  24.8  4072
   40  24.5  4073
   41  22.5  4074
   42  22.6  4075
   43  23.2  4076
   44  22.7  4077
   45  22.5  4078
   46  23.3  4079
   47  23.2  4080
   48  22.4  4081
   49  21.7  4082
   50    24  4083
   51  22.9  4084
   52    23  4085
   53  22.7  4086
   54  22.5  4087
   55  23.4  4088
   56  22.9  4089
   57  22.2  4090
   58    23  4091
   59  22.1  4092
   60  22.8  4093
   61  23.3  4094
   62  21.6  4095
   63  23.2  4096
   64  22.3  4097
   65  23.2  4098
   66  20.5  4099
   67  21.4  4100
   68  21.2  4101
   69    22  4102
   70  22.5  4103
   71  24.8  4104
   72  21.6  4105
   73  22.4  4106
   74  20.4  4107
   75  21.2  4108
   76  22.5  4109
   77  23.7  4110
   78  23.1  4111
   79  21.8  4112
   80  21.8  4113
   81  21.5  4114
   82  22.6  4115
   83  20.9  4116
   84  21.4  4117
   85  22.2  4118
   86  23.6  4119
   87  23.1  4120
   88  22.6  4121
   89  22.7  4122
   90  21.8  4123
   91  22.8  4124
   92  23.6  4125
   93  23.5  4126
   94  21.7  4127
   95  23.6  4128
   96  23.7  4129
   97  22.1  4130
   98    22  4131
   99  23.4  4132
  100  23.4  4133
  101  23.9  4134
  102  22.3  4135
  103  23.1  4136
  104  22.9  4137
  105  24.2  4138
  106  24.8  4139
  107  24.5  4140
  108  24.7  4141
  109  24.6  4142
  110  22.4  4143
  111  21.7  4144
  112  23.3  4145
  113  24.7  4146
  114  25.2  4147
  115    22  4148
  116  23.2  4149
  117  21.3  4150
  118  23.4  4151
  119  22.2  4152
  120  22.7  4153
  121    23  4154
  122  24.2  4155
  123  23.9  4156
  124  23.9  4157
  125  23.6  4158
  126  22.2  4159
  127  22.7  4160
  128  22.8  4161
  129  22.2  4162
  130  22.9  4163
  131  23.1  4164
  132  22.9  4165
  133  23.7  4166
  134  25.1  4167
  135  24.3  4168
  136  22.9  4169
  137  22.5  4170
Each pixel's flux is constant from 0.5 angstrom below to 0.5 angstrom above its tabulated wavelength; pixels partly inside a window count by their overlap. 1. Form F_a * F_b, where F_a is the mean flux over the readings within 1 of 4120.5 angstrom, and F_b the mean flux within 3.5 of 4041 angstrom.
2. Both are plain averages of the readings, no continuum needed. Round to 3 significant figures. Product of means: 515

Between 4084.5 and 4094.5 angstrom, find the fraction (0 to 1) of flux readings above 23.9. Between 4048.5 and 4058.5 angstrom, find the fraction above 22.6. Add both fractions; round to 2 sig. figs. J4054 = 1.0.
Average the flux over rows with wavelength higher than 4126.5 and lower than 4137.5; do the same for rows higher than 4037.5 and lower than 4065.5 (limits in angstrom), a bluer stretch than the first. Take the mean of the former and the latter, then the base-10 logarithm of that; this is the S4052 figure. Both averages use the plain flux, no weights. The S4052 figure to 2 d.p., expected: 1.38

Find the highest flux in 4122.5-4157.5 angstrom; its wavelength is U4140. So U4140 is 4147 angstrom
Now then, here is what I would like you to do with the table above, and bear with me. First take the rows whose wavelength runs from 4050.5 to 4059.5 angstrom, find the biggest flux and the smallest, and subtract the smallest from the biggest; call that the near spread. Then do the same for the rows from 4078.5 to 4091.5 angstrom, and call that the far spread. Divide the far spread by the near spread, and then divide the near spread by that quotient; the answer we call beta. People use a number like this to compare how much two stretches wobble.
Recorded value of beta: 18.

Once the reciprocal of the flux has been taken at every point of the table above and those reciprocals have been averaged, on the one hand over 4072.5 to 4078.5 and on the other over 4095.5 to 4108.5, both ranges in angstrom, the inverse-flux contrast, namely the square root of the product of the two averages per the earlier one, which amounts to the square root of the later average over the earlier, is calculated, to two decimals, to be 1.02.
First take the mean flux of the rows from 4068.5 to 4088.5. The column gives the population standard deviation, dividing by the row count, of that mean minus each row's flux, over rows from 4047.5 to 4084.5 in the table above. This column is 2.0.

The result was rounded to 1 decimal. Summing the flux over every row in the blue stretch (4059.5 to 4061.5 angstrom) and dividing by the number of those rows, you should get 24.7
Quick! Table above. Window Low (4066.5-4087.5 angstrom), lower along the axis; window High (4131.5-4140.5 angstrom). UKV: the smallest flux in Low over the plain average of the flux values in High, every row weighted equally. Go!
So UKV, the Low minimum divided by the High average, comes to 0.92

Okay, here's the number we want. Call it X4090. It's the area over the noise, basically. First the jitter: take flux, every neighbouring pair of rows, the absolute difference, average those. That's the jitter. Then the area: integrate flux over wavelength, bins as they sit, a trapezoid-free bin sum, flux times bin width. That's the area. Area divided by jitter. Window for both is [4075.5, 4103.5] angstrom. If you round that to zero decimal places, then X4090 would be 765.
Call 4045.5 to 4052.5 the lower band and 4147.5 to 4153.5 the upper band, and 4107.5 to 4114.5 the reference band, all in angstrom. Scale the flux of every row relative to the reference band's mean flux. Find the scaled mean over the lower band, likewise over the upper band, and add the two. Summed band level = 2.24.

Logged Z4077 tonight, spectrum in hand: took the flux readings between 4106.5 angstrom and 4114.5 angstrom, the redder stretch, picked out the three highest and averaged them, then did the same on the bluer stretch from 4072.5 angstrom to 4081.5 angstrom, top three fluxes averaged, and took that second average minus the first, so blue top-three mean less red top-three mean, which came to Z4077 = 0.6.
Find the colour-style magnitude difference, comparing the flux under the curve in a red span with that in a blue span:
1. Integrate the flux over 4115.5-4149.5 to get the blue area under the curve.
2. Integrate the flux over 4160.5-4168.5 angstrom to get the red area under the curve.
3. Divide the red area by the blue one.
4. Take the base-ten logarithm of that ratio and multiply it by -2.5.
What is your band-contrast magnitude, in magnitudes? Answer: 1.6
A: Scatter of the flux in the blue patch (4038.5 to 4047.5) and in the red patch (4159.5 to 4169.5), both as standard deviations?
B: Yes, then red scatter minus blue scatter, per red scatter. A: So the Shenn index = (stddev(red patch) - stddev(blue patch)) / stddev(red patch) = -1.2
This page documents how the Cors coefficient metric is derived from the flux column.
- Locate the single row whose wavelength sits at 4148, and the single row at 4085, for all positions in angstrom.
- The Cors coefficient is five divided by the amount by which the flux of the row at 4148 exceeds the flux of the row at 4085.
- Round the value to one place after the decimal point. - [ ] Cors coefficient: -5.0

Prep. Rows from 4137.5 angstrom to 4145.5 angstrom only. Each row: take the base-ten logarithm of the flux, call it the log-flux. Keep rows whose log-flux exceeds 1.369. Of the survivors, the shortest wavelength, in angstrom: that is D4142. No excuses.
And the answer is 4138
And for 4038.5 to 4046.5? 4041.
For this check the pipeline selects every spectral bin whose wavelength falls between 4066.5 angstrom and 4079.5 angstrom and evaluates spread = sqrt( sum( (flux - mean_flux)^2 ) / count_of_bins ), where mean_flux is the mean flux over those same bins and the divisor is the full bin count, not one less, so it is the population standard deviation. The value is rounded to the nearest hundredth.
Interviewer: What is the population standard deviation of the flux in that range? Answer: 1.06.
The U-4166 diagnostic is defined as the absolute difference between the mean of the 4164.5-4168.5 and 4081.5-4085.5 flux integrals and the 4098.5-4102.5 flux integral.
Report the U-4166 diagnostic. 8.7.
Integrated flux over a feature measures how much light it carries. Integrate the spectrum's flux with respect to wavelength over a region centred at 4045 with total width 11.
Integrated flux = 273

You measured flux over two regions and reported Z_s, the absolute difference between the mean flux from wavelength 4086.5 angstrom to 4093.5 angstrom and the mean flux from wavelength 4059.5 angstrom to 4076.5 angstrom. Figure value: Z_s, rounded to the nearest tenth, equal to 1.5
